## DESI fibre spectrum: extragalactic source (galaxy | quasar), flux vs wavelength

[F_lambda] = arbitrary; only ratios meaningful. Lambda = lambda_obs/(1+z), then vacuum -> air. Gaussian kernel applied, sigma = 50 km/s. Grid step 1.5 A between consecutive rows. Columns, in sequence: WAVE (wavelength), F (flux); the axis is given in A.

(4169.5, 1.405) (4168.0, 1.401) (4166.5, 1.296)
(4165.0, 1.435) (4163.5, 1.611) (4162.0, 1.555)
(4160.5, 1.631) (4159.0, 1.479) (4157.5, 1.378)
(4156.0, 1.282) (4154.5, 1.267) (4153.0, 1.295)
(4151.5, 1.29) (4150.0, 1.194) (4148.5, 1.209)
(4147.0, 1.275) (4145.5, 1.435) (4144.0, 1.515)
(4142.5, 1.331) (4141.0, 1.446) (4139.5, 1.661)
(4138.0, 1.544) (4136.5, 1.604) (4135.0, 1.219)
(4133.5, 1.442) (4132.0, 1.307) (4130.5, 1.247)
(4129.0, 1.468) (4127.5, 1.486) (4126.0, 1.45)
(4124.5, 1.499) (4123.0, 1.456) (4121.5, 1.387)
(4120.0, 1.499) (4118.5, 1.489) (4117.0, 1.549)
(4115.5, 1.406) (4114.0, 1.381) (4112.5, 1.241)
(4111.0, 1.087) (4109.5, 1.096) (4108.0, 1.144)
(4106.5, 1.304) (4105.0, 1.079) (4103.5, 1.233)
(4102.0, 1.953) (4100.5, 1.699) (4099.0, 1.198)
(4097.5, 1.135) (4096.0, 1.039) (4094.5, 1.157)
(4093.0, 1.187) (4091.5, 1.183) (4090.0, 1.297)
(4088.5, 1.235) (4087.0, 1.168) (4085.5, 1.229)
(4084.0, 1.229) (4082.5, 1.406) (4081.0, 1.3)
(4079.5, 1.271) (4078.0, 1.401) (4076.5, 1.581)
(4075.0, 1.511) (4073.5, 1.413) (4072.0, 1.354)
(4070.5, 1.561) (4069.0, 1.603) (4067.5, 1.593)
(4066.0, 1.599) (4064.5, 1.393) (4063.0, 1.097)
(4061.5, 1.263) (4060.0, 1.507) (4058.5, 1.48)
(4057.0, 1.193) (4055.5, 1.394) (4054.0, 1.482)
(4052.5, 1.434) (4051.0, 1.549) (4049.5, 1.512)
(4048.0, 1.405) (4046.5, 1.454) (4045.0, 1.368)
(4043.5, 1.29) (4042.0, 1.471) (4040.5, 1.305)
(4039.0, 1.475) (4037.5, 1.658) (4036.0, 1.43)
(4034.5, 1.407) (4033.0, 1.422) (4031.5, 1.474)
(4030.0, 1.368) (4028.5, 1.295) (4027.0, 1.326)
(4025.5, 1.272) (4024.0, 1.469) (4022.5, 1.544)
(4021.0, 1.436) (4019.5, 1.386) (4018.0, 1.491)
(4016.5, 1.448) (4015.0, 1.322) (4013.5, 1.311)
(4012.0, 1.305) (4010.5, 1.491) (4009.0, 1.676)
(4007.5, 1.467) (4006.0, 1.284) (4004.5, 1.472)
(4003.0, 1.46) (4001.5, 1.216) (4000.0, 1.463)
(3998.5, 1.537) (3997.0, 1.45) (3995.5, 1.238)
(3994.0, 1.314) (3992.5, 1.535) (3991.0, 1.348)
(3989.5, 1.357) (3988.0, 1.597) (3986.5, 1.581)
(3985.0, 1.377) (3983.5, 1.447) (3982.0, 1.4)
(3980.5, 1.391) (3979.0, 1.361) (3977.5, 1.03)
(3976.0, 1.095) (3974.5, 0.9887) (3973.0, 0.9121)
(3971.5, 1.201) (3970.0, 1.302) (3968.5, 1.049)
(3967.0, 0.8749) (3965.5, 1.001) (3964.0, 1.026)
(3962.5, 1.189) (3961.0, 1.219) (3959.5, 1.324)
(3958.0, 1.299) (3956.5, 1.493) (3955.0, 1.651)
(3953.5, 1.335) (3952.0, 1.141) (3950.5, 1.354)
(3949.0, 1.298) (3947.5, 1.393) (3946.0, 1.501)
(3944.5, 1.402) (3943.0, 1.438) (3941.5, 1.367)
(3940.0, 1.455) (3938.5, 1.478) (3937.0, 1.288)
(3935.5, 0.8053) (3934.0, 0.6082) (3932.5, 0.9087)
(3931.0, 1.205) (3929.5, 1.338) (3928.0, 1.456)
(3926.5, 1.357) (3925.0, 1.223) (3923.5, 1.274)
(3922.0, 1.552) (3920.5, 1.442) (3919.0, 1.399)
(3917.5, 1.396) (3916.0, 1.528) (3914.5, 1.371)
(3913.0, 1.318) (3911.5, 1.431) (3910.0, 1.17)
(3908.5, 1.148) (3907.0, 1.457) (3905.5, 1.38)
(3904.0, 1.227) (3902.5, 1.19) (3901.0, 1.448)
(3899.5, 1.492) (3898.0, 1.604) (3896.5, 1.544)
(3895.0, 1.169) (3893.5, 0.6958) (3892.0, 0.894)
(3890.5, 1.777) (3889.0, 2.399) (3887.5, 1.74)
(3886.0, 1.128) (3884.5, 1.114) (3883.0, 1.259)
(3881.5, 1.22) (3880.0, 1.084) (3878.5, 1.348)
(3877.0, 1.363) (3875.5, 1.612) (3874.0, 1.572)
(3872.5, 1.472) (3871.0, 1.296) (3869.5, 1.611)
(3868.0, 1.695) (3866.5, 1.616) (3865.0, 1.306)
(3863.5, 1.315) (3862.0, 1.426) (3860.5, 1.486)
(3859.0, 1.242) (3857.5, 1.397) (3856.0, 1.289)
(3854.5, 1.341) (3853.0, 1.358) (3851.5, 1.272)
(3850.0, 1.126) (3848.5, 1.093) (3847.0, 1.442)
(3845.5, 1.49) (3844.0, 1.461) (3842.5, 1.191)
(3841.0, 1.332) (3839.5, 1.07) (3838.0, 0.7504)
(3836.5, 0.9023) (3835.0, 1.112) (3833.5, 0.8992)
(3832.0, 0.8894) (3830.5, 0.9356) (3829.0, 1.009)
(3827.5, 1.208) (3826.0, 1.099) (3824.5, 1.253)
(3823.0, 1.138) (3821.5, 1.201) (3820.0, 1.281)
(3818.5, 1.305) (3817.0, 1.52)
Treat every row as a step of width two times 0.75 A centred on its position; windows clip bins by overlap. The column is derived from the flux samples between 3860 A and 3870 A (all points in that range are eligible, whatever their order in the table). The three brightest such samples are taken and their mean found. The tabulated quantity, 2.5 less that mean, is 0.86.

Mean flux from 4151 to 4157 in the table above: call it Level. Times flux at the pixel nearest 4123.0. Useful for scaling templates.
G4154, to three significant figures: 1.87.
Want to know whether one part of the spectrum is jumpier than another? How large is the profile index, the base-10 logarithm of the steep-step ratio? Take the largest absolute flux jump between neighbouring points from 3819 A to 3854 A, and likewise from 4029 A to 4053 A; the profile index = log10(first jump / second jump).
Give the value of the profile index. 0.18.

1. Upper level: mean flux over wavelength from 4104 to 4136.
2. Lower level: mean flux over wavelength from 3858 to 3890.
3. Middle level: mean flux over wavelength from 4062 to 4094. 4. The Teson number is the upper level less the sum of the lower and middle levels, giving -1.46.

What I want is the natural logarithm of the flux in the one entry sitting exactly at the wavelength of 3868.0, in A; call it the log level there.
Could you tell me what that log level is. 0.53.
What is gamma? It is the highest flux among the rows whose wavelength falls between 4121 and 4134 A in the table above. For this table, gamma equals 1.499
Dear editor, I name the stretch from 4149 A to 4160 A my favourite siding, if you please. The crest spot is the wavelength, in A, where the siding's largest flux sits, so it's 4159.0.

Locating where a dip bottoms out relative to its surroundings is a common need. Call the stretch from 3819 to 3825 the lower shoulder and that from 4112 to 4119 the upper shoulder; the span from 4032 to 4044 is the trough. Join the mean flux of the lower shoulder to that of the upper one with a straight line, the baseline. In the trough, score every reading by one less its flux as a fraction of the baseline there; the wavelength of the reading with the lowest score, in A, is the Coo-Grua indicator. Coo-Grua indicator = 4037.5 A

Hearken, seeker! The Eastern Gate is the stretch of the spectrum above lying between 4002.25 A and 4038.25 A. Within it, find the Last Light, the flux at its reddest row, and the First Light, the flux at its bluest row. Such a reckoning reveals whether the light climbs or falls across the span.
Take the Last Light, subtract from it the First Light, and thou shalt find 0.20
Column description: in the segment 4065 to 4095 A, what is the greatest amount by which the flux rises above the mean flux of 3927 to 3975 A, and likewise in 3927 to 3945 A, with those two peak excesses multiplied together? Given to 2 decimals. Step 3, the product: 0.09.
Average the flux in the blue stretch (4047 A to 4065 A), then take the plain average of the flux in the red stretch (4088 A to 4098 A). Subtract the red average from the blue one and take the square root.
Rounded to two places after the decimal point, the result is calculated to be 0.47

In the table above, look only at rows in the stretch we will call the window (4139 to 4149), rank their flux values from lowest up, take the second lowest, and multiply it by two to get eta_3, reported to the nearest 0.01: 2.55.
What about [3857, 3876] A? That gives 2.59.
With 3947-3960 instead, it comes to 2.60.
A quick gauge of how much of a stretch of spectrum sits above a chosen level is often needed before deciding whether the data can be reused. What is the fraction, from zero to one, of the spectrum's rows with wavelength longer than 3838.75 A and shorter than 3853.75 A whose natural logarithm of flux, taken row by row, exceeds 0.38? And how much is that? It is 0.10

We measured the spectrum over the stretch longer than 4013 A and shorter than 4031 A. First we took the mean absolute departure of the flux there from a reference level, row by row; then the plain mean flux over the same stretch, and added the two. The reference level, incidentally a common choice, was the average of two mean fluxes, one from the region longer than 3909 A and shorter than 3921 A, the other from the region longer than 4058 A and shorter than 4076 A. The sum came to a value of 1.47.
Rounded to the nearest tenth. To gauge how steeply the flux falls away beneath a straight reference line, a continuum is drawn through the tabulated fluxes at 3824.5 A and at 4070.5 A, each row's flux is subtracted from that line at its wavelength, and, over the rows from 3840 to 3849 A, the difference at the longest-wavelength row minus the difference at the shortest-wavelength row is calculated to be 0.2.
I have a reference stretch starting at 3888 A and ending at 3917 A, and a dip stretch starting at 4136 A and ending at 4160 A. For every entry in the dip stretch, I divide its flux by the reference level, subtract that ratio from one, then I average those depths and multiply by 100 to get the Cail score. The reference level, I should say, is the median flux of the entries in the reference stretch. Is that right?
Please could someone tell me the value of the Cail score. -0.6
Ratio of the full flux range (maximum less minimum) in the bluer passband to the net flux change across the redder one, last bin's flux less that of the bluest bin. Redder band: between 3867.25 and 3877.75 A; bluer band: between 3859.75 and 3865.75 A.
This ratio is -0.5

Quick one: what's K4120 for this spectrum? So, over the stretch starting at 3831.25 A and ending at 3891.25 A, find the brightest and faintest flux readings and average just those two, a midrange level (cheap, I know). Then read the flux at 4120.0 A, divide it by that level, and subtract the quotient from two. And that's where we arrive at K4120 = 1.0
